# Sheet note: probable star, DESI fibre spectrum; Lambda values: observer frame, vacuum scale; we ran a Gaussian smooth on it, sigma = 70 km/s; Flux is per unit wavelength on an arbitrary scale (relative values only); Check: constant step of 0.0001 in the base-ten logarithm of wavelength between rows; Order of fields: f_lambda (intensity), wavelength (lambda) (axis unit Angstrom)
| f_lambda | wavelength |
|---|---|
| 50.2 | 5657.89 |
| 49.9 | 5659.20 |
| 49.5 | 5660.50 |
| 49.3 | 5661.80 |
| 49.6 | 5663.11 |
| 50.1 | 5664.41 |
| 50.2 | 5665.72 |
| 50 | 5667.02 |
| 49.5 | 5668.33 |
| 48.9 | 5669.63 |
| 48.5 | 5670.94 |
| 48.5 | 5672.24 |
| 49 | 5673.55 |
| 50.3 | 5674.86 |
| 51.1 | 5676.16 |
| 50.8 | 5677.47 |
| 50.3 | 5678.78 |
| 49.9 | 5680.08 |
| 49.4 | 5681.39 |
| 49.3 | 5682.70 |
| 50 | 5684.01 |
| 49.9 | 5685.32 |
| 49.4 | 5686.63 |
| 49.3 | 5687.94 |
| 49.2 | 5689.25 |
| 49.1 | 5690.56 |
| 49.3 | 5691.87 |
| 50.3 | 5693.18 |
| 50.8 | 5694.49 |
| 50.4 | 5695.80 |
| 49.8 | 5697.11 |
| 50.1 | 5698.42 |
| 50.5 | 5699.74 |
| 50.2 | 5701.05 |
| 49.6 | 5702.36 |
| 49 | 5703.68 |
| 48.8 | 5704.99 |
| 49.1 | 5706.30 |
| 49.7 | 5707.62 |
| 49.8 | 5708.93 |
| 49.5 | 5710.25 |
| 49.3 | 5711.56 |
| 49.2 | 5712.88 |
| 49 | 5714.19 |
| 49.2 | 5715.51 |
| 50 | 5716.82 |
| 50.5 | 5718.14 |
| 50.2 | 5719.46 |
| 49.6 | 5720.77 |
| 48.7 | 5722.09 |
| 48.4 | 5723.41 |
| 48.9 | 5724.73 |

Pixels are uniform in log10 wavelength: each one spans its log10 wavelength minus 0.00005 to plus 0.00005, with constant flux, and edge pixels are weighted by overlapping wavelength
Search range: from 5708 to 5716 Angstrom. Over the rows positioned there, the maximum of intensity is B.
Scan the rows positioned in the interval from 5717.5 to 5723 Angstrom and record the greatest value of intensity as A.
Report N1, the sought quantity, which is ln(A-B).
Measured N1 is -0.36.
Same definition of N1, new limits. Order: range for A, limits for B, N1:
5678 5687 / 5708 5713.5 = -0.69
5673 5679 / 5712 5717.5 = 0.10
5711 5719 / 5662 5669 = -1.20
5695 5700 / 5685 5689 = -0.51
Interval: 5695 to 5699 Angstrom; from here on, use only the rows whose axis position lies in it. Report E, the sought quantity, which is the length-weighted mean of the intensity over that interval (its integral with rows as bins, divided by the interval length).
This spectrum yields 50.2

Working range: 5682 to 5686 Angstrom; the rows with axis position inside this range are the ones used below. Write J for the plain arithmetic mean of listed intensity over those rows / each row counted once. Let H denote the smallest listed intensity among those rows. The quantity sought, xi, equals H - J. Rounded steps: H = 49.3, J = 49.7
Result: -0.43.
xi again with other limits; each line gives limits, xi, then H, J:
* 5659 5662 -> -0.27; 49.3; 49.6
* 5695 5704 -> -0.94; 49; 49.9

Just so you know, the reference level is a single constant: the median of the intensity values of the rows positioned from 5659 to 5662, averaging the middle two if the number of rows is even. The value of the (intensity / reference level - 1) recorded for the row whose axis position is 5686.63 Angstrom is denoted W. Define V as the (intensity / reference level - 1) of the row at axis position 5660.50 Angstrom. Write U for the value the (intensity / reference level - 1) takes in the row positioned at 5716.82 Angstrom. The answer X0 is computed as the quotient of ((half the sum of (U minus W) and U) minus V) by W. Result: -5.5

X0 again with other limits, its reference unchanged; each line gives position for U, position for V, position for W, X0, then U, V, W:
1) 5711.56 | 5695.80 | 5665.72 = -2.1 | -0.004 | 0.018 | 0.014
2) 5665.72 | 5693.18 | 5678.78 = -0.6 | 0.014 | 0.016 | 0.016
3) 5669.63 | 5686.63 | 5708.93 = -2.2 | -0.012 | -0.002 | 0.006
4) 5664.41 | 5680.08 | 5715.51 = -1.2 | 0.012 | 0.008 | -0.006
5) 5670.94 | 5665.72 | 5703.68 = 2.9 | -0.020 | 0.014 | -0.010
